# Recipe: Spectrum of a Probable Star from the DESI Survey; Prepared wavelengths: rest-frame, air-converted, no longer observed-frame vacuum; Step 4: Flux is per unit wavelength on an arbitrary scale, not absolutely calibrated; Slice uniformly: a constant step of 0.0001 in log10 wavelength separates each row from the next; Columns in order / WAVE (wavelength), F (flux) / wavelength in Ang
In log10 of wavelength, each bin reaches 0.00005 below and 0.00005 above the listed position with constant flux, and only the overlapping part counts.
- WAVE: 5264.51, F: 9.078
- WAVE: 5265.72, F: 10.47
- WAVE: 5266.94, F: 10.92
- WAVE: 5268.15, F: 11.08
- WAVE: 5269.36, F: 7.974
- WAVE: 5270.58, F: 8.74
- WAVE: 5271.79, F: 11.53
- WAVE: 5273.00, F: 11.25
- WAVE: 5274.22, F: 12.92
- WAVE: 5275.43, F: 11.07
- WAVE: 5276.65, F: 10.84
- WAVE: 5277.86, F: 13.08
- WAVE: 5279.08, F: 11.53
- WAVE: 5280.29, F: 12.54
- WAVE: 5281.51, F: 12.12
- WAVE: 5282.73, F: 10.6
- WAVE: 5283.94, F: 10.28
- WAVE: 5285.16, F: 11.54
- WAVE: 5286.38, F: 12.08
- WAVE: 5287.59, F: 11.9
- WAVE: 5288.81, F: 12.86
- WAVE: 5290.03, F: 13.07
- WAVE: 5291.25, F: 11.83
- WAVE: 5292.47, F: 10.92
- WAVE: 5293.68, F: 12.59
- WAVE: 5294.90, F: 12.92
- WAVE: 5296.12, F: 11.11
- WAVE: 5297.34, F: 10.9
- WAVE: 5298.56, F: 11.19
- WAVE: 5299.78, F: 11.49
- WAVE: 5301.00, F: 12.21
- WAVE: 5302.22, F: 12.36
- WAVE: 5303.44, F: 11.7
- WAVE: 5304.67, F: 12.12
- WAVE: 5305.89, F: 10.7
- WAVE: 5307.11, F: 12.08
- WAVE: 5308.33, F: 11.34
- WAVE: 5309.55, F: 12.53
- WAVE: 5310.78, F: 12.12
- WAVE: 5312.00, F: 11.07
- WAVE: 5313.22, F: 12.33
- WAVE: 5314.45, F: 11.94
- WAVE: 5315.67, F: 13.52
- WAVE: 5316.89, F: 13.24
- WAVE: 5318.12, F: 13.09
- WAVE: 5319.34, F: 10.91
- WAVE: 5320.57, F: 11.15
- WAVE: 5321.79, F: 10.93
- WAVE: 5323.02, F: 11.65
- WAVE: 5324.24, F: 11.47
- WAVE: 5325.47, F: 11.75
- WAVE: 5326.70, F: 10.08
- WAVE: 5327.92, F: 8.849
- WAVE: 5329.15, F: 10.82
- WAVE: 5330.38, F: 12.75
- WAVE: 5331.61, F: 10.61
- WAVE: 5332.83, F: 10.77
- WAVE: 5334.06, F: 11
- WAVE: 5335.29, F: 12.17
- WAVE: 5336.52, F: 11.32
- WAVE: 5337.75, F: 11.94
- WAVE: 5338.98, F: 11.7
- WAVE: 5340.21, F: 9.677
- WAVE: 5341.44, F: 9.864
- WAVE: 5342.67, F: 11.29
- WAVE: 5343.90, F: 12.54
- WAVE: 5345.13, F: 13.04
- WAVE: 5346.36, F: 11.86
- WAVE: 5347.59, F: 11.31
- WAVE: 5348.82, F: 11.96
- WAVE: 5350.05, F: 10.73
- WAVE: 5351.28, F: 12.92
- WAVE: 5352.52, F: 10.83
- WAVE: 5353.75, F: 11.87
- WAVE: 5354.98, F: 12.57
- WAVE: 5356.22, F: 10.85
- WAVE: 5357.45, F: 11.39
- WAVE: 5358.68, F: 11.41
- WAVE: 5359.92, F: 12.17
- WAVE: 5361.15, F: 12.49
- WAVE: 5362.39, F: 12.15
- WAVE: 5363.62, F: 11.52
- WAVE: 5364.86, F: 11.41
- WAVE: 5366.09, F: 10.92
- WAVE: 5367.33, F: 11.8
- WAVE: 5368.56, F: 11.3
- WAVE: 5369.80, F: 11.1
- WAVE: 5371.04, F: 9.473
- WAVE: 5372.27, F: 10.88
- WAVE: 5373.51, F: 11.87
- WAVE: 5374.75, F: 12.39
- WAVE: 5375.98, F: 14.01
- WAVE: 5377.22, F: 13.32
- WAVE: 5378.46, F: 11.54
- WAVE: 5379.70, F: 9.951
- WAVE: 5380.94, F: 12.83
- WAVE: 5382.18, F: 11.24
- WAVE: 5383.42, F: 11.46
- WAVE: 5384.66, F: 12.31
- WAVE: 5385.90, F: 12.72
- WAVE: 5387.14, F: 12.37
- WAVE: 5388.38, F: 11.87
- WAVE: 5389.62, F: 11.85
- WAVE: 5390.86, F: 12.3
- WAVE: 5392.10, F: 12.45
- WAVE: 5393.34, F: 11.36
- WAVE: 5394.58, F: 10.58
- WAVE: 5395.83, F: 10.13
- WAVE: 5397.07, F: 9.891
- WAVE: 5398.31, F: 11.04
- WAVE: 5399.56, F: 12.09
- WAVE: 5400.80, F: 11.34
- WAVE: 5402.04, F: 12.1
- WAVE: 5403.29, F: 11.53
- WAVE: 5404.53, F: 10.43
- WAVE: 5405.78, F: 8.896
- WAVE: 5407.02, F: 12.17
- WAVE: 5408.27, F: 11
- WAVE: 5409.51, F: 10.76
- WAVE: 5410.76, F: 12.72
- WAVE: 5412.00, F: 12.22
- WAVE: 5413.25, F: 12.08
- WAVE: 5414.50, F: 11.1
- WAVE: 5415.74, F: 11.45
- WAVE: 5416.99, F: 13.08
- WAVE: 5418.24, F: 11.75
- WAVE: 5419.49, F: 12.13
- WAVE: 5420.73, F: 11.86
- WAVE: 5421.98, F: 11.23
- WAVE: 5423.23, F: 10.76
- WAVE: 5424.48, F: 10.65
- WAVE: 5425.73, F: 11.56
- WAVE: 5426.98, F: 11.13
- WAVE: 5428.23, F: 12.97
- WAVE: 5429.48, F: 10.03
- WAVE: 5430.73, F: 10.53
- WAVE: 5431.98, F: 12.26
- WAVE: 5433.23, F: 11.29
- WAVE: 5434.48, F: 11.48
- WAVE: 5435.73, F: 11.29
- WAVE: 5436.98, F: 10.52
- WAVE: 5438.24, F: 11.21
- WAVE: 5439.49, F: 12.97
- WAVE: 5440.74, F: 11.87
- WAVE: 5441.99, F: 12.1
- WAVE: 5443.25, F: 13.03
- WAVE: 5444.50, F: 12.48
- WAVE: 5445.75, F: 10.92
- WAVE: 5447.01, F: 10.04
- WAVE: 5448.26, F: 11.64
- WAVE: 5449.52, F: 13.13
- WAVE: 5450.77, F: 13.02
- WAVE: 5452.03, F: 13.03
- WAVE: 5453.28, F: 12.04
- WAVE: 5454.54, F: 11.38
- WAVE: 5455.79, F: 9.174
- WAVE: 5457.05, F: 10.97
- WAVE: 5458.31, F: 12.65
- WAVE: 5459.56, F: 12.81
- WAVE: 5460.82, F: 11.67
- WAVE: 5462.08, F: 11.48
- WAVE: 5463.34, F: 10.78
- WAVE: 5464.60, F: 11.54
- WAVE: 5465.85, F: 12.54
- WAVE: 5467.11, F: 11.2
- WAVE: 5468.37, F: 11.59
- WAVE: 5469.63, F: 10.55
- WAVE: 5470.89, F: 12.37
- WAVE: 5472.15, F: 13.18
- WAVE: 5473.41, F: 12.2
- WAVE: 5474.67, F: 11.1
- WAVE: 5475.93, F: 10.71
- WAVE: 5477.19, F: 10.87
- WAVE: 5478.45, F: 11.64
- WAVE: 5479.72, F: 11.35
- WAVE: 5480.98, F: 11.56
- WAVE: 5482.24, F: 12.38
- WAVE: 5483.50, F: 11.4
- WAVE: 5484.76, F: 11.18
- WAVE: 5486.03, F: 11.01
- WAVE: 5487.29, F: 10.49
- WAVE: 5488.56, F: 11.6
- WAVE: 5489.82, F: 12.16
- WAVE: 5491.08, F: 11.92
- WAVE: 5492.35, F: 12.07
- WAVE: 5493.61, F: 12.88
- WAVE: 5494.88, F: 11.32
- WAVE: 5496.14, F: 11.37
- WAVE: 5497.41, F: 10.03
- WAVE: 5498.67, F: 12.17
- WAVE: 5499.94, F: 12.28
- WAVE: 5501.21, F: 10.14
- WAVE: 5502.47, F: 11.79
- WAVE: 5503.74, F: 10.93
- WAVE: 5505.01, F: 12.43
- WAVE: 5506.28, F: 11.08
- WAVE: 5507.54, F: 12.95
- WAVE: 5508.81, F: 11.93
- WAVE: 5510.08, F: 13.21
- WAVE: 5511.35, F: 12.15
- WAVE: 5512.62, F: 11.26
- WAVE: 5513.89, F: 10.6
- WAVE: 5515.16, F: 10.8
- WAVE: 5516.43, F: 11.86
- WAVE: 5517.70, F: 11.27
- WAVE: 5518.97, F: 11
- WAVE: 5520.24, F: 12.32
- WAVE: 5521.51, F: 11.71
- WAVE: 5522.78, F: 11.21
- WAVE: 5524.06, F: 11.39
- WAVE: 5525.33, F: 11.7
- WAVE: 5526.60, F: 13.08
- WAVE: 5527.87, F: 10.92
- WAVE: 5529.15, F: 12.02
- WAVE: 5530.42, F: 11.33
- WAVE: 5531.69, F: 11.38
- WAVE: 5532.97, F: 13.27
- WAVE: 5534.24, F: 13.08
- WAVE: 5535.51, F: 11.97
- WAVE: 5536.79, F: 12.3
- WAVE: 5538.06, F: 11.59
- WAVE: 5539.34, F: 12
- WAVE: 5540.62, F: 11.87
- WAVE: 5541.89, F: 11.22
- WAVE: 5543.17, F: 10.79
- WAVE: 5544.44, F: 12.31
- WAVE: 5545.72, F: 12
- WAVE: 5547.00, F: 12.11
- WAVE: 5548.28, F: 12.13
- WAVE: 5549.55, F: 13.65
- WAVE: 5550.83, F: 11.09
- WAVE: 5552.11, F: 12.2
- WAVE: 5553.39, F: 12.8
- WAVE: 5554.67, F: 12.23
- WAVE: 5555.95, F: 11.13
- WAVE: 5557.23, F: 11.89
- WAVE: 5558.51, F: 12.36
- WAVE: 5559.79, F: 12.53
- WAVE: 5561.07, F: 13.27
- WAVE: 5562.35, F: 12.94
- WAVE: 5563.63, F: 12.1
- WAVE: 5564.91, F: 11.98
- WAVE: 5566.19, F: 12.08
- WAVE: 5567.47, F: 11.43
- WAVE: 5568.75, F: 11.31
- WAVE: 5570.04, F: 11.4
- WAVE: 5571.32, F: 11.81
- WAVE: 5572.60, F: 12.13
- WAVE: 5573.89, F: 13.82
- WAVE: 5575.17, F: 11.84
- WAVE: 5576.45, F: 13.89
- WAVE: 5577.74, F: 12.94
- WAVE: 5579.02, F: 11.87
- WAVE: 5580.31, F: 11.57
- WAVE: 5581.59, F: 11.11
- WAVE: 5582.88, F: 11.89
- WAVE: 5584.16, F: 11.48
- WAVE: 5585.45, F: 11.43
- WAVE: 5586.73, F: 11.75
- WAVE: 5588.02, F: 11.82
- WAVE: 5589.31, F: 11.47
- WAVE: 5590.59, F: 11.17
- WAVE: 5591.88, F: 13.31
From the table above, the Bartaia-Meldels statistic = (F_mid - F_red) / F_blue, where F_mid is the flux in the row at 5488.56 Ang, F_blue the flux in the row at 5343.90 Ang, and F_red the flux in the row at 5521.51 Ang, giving -0.01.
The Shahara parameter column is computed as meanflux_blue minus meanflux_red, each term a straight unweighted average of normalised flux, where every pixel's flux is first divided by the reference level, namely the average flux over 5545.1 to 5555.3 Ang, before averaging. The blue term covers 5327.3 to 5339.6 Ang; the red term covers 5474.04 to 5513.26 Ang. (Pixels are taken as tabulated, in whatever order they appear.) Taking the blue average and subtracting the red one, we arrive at -0.03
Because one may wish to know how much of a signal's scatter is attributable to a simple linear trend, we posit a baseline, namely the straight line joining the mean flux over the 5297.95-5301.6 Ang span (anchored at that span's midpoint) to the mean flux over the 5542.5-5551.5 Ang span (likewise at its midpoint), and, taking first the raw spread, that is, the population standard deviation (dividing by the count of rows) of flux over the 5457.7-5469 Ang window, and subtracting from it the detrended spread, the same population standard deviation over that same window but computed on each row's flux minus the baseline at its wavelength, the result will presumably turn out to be -0.0024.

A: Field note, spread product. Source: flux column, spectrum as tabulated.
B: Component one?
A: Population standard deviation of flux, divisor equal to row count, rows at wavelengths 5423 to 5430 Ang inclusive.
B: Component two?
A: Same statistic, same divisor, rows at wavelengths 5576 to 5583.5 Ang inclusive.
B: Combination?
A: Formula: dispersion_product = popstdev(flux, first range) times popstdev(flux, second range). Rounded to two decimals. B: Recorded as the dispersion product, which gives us 0.86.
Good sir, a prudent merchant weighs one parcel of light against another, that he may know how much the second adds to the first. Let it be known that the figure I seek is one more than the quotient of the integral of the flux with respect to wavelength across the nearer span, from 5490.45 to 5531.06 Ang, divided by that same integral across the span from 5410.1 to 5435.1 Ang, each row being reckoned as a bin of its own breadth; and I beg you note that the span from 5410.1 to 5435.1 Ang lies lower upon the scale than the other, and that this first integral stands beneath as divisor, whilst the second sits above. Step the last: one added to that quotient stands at 2.6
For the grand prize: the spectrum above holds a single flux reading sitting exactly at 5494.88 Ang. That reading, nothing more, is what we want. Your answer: 11.32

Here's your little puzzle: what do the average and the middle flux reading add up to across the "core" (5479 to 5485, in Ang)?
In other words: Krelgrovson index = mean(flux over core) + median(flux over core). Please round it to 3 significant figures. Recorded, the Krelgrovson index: 23.0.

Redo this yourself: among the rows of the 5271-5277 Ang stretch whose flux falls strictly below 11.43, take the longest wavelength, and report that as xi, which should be 5276.65 Ang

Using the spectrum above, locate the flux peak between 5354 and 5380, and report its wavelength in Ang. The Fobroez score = 5375.98 Ang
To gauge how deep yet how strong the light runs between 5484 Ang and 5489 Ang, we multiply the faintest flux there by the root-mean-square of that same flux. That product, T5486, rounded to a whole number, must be 116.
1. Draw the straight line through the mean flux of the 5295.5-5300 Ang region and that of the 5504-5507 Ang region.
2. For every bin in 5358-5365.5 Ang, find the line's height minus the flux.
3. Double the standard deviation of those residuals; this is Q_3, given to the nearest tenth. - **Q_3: 0.9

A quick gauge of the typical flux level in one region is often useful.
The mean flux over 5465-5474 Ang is 11.9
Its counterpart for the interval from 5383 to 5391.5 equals 12.1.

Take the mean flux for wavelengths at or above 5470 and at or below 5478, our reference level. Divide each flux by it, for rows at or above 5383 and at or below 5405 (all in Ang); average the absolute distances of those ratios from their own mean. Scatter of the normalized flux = 0.058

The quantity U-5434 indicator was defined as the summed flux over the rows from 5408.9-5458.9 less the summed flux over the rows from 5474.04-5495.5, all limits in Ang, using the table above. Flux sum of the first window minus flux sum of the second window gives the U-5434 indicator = 271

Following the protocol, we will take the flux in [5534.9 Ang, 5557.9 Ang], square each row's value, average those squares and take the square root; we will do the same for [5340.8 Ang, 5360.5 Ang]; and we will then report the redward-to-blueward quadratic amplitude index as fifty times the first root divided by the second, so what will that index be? 51.2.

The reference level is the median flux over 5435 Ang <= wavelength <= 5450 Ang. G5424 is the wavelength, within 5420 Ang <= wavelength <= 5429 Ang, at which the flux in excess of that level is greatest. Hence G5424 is 5428.23 Ang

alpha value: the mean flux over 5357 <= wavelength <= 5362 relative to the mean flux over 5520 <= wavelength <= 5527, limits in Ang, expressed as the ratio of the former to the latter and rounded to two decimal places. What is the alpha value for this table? 1.00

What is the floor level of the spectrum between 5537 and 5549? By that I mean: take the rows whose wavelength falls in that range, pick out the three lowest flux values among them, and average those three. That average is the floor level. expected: 11.2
